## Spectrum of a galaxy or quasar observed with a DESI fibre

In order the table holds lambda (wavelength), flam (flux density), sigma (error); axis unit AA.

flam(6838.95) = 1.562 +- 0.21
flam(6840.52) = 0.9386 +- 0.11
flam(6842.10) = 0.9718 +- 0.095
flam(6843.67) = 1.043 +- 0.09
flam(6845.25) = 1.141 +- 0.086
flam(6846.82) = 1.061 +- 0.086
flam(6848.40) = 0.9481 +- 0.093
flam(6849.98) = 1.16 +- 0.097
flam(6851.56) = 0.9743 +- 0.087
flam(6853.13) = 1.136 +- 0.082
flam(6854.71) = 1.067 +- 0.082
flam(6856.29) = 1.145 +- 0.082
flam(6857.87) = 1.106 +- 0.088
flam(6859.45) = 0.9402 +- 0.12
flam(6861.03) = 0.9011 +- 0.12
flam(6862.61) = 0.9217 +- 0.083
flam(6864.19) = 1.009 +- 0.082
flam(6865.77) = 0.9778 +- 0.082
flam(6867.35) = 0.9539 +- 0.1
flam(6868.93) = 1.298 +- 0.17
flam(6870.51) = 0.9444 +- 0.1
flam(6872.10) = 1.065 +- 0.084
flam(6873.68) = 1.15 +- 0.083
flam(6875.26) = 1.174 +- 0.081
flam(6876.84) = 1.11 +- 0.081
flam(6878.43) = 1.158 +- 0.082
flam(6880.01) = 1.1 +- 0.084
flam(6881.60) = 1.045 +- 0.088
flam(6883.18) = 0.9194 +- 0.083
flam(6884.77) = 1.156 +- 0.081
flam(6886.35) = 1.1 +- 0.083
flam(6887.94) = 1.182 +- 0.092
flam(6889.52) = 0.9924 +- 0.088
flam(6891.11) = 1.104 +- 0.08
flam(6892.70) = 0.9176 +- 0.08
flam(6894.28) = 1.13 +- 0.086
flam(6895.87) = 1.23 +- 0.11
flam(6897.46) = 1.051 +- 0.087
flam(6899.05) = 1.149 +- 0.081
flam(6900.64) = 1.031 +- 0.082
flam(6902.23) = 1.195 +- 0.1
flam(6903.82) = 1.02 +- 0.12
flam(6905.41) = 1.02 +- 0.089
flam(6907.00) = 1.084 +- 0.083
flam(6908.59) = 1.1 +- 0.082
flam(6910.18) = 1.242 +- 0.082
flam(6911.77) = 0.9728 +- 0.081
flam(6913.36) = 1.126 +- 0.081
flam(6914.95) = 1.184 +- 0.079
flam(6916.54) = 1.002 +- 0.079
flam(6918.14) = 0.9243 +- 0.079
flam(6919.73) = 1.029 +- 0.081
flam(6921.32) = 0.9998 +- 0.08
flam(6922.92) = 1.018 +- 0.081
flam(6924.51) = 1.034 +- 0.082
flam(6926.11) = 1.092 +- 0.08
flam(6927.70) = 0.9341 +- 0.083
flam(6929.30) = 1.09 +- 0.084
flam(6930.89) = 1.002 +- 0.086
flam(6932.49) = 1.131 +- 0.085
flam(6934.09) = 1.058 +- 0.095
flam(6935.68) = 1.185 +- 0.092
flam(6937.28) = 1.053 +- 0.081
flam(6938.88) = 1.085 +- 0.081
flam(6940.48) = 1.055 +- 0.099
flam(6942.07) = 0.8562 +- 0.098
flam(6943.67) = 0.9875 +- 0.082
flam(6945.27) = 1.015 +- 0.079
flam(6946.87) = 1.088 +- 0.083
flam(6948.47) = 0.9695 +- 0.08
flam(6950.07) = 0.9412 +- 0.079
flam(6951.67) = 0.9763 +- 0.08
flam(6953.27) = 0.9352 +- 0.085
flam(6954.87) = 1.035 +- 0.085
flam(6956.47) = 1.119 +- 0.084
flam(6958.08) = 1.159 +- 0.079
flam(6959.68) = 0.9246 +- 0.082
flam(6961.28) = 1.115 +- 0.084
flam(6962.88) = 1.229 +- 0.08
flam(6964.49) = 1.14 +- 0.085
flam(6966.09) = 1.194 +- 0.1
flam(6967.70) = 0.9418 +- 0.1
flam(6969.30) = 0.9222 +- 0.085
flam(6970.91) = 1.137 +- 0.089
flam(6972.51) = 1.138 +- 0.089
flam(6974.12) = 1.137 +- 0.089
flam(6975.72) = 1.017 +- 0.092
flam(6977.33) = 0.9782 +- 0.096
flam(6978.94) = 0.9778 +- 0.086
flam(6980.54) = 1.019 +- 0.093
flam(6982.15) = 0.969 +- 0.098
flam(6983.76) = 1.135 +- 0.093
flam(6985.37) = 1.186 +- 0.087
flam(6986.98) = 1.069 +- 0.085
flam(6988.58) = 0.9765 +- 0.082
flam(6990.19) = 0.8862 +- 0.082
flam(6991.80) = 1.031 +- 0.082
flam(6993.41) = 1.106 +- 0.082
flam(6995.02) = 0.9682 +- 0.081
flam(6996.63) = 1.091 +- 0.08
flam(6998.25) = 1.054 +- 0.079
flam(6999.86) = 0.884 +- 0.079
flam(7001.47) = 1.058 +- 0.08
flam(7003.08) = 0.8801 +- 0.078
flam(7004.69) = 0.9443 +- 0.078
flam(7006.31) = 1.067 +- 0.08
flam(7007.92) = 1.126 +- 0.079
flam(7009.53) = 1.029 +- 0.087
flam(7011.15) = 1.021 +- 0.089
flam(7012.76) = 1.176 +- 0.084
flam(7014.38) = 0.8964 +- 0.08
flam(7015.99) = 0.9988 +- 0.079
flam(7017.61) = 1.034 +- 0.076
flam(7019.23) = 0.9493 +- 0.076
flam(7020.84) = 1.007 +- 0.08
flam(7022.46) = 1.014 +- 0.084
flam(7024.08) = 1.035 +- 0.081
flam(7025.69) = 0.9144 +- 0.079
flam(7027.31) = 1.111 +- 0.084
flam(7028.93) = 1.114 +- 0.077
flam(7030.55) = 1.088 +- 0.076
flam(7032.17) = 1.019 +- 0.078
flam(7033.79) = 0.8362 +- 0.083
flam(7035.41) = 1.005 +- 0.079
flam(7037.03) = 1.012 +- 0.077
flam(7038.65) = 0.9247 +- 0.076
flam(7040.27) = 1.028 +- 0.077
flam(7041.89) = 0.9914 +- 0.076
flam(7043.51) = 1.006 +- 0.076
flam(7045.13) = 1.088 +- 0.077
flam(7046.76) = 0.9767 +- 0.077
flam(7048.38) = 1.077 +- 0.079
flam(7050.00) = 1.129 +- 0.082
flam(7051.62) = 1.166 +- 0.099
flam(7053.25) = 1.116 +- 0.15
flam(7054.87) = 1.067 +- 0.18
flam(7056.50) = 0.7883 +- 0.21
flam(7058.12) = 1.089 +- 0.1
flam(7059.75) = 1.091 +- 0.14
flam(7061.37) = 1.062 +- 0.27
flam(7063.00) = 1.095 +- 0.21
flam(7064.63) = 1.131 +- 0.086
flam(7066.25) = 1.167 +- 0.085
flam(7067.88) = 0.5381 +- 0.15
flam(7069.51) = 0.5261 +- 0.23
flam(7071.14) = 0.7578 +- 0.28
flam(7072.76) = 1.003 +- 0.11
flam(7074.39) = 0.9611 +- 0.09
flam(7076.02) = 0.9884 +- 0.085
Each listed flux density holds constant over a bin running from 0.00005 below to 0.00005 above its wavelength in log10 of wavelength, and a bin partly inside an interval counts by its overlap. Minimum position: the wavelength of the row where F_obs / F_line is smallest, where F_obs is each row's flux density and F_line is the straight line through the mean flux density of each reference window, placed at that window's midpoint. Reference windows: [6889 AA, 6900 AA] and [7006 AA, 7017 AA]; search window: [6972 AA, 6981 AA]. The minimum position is 6977.33 AA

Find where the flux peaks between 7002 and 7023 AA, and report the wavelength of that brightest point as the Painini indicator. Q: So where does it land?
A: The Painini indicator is 7012.76 AA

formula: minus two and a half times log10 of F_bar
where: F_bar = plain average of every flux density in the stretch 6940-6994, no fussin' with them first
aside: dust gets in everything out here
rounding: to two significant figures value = -0.043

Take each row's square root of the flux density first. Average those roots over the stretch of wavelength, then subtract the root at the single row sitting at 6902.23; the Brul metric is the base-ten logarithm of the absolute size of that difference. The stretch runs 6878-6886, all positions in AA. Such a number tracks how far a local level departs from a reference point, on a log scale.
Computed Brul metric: -1.24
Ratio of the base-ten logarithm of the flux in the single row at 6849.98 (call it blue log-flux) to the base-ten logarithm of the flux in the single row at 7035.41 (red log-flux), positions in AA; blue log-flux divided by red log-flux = 30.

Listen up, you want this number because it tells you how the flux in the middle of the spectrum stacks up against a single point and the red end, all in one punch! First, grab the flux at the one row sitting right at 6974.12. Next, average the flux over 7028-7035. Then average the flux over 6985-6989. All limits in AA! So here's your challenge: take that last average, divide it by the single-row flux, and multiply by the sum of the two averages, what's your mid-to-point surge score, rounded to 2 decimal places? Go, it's 1.98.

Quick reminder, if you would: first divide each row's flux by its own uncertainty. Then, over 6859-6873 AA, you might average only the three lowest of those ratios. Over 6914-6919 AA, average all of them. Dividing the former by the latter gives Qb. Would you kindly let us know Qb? 0.58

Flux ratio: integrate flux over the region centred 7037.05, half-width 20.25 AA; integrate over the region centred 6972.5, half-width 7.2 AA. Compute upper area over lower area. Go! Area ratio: 2.7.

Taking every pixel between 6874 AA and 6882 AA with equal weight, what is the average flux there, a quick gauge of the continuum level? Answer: 1.12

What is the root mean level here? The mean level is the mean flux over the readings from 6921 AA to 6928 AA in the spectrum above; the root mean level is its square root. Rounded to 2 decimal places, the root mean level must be 1.01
